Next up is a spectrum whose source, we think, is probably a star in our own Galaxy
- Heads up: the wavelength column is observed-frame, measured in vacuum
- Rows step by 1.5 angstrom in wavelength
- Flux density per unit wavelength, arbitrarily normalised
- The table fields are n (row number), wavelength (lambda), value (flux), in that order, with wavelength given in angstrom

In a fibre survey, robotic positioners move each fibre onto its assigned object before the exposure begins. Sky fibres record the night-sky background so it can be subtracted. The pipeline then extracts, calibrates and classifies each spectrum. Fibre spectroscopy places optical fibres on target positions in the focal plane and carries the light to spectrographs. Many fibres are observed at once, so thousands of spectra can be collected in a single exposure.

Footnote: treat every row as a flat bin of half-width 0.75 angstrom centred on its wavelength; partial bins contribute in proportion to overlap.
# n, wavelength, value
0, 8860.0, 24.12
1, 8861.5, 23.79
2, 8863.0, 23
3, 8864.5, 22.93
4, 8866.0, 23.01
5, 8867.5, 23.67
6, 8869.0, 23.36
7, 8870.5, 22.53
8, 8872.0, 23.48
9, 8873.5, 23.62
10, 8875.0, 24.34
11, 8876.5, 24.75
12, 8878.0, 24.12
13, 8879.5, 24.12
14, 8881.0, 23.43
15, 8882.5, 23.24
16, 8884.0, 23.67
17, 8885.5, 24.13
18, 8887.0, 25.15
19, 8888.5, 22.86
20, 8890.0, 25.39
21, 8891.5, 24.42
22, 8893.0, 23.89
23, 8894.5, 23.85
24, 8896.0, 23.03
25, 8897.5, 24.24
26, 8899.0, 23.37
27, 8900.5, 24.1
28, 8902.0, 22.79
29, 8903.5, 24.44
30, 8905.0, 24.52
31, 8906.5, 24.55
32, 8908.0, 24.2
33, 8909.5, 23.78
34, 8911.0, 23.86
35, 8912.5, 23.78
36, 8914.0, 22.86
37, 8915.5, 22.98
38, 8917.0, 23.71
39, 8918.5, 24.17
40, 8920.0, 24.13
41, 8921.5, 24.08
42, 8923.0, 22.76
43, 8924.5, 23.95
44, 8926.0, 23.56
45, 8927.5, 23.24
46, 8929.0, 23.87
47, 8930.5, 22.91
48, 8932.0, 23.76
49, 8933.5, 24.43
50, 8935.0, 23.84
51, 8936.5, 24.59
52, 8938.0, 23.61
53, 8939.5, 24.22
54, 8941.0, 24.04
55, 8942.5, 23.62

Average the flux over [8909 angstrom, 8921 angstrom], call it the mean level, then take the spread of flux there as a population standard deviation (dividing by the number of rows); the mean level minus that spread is 23.2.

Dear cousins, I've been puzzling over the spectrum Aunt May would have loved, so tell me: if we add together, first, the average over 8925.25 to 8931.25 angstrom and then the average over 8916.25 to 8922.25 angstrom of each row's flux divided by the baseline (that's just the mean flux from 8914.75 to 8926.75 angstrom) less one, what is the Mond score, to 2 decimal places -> 0.00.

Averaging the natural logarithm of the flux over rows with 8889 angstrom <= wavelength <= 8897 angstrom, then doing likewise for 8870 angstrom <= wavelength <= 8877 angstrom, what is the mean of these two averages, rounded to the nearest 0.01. 3.17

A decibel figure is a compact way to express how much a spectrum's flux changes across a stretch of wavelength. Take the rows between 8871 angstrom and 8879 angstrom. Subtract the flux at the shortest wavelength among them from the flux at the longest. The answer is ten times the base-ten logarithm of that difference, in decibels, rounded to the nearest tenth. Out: -1.9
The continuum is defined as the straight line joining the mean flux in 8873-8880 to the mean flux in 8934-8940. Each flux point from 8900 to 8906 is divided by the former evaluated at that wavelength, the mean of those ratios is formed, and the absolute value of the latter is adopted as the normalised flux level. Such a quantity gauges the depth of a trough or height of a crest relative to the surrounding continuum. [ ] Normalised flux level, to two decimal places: 0.99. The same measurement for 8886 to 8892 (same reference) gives 1.01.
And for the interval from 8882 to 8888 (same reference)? 0.99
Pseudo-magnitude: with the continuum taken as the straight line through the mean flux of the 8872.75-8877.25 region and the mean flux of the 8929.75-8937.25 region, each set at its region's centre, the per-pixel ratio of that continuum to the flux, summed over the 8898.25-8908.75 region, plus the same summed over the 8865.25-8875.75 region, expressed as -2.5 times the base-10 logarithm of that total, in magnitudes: -2.887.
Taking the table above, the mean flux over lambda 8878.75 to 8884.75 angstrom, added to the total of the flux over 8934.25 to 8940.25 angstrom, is 120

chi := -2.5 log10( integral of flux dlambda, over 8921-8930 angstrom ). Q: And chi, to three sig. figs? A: -5.82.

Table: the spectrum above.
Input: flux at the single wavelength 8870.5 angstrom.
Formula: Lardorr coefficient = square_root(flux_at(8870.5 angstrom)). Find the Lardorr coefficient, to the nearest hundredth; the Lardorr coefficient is 4.75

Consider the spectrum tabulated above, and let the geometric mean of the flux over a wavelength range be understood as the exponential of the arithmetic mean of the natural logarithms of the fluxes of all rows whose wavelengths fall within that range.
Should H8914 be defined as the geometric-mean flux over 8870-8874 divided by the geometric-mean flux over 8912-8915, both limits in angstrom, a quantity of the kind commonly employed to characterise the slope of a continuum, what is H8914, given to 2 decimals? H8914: 1.00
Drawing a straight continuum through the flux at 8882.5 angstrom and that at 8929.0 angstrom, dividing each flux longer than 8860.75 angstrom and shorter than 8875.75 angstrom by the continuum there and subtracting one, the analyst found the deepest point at 8870.5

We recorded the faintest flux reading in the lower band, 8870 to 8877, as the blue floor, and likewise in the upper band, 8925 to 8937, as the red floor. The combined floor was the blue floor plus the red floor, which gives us 45.4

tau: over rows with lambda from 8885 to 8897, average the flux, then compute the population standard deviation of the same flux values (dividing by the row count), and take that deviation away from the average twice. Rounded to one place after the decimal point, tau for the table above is 22.4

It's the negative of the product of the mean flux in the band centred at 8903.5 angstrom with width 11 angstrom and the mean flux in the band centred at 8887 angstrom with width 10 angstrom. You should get -579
